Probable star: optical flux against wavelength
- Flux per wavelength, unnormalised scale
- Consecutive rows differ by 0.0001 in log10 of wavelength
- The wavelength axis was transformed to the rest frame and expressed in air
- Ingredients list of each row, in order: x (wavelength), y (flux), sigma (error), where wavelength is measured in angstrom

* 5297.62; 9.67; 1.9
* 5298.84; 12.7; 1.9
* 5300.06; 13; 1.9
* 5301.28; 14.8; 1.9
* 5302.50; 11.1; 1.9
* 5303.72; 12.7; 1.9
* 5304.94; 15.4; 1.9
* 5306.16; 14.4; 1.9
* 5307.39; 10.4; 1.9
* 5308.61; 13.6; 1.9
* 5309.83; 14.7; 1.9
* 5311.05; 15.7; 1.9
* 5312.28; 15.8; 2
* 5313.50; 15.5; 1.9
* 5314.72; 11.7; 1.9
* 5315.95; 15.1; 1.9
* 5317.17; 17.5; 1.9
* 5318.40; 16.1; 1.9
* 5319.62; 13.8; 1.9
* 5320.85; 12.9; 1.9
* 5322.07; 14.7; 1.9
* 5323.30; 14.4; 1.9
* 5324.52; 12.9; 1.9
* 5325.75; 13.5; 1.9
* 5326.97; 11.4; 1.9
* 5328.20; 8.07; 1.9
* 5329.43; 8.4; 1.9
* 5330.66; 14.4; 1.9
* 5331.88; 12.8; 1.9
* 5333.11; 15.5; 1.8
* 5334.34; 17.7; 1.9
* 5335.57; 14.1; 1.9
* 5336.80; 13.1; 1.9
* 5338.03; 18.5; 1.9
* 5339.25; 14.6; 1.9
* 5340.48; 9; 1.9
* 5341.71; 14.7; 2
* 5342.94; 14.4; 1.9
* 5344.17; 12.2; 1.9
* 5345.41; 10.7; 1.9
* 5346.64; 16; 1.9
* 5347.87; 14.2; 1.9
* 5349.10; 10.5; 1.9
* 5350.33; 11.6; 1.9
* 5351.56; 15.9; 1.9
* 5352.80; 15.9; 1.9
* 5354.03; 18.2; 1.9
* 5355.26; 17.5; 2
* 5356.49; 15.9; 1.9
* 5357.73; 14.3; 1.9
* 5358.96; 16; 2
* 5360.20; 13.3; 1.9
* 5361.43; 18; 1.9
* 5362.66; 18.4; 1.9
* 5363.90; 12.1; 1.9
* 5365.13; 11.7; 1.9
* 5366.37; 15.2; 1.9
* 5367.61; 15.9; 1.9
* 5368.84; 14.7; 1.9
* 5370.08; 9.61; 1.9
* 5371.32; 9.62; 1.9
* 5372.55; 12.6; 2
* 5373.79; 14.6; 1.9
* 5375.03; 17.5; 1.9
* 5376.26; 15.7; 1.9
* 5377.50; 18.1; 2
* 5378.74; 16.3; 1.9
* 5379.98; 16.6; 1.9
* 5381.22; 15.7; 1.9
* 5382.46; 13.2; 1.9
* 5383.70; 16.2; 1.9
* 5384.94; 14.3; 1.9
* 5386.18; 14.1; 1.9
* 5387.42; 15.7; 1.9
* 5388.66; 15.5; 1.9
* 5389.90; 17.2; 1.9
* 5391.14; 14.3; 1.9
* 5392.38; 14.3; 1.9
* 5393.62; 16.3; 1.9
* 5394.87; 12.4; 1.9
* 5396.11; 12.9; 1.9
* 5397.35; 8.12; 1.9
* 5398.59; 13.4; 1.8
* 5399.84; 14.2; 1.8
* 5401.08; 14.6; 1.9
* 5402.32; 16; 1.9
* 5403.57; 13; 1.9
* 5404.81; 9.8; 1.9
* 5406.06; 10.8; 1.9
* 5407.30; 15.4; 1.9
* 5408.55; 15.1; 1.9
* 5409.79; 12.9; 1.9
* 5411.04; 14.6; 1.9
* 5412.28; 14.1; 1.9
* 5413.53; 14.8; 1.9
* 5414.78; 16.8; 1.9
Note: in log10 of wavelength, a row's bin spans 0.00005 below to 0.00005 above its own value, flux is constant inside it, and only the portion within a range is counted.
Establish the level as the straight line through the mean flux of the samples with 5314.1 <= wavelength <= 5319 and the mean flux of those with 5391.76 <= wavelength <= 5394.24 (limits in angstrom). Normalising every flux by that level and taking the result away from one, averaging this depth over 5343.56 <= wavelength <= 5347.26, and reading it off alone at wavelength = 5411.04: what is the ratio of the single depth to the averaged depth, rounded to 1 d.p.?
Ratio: 0.3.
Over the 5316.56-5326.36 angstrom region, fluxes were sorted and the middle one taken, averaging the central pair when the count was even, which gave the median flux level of 14.1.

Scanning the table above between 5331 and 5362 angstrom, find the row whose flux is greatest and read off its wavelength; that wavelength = 5338.03 angstrom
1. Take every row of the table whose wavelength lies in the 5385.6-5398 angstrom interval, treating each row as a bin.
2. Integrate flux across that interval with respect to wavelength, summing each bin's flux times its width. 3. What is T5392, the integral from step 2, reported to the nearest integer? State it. 175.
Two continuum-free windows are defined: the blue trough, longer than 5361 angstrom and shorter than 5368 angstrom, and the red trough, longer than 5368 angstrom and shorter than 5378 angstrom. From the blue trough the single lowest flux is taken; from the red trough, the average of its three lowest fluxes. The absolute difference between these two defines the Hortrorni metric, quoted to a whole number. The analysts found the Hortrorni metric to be 1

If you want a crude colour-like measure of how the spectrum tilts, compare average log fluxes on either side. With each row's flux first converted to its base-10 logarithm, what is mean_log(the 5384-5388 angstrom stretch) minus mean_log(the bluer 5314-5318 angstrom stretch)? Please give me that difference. 0.00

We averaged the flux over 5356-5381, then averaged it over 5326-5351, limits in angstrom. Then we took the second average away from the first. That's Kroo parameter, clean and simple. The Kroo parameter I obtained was 1.7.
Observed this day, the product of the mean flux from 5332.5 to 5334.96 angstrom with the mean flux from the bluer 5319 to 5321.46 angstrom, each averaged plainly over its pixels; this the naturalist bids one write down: 222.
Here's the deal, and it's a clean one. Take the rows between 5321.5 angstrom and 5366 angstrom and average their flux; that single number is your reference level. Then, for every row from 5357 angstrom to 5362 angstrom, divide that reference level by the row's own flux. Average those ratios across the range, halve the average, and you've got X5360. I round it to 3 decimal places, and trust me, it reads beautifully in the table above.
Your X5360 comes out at 0.461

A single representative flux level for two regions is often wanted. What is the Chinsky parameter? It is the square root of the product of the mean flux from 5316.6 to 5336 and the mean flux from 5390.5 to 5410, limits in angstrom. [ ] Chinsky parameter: 13.5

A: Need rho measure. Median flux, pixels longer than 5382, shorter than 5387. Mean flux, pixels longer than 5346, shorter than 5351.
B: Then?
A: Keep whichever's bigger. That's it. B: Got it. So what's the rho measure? 14.2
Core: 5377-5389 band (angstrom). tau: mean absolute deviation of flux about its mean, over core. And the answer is 1.04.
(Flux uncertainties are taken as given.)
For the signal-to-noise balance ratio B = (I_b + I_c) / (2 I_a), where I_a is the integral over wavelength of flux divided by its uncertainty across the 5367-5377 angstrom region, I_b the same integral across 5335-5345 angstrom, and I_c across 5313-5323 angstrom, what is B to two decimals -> 1.03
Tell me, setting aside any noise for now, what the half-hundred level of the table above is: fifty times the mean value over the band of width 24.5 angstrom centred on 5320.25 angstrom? 682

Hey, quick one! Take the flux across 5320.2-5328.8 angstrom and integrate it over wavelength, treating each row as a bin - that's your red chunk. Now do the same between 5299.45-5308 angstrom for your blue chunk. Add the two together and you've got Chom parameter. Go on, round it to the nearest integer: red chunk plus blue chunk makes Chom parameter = 220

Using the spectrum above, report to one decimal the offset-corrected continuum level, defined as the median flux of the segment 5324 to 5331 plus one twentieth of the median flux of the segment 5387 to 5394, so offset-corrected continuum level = 12.9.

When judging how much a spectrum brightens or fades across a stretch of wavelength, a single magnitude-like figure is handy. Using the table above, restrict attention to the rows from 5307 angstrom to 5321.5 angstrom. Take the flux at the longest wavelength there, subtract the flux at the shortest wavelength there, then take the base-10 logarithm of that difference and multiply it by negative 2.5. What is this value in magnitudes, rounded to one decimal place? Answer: -1.0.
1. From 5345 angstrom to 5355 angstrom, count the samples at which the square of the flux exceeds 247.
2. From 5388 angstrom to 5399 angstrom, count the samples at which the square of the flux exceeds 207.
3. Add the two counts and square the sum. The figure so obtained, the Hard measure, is 49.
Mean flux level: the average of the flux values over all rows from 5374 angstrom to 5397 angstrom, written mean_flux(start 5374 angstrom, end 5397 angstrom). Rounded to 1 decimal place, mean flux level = 15.3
